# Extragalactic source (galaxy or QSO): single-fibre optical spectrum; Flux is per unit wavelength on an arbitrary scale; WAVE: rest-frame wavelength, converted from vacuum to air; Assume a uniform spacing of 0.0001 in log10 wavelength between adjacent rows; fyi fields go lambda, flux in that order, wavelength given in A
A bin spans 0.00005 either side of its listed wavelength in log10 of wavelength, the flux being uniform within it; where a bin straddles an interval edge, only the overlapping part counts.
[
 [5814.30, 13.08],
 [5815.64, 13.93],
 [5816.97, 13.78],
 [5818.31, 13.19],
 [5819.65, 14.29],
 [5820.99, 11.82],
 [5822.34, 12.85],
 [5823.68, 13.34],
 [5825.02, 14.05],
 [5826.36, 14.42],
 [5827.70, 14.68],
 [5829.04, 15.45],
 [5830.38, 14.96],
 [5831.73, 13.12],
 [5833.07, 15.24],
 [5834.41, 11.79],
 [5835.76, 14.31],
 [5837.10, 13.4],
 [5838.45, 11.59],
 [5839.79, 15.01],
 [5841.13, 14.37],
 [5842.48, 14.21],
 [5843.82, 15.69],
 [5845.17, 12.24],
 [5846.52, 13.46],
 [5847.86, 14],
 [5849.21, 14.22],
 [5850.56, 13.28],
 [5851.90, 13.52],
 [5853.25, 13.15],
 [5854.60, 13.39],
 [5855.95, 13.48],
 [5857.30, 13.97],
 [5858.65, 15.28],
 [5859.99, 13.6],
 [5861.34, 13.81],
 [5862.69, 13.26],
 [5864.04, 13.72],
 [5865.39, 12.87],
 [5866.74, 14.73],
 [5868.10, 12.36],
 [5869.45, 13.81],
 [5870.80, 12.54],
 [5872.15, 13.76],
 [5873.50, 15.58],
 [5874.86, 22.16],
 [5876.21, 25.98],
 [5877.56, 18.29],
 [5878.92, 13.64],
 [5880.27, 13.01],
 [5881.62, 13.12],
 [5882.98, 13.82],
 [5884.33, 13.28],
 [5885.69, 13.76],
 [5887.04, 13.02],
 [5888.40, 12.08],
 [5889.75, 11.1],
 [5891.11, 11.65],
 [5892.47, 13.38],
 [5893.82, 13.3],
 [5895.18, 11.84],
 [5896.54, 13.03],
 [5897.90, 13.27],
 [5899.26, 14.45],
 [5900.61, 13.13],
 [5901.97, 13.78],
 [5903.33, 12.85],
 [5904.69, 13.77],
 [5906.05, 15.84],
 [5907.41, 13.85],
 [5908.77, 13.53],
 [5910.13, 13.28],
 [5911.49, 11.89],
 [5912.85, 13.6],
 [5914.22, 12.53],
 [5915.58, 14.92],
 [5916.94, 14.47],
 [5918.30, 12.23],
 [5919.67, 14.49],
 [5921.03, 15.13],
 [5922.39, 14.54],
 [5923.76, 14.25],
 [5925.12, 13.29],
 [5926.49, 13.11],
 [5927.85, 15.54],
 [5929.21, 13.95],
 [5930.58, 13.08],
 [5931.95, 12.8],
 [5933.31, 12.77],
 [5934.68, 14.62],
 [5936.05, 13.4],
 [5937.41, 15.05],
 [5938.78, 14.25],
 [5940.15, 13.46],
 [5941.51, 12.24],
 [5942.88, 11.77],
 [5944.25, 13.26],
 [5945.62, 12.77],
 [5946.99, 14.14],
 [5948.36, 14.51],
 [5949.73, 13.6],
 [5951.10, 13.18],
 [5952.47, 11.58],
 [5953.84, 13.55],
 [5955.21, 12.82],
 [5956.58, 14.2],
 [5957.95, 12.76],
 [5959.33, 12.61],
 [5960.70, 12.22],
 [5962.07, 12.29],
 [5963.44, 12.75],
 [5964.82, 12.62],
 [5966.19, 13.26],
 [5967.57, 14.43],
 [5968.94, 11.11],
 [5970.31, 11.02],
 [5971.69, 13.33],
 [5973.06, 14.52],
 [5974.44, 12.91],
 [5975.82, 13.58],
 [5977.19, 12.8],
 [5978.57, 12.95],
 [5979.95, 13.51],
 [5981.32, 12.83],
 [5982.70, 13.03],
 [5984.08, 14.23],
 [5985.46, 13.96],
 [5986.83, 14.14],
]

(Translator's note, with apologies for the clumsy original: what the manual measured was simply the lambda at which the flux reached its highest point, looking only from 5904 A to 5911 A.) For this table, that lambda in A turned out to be 5906.05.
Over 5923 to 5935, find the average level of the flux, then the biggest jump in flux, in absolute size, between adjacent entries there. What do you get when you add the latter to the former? 16.1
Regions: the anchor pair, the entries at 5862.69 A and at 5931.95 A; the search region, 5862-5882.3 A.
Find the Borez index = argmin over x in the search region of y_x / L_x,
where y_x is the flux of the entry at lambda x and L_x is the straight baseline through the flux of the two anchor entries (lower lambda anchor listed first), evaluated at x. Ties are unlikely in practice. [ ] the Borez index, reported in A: 5868.10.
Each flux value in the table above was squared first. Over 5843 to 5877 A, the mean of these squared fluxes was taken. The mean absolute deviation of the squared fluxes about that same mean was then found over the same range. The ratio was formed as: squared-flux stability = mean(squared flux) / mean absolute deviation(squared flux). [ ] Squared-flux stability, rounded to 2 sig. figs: 3.5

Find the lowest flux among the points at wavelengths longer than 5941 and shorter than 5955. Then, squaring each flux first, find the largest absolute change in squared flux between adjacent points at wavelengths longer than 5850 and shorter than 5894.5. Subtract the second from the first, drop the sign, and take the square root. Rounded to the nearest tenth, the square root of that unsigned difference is 18.1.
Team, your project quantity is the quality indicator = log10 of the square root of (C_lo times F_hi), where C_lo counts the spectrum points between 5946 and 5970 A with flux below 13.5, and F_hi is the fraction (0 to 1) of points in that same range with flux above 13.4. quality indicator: 0.295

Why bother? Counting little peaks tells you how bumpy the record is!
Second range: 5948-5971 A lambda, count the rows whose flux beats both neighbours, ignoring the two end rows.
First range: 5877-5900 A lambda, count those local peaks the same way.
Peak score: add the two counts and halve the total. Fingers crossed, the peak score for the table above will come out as 3.50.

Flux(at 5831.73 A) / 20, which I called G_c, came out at 0.656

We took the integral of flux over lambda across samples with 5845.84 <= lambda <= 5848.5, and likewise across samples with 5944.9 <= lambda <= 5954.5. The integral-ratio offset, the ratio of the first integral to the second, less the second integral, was -128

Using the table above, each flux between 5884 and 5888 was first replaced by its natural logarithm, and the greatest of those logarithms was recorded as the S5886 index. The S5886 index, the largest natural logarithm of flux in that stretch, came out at 2.62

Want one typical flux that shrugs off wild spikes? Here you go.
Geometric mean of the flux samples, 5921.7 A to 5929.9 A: 14.1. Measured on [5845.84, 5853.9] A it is 13.6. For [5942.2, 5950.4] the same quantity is 13.3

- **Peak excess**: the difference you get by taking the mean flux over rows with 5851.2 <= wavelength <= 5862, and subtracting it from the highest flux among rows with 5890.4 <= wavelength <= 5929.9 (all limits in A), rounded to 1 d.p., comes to 2.1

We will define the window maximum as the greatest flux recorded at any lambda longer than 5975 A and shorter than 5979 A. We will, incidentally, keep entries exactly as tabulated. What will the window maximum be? 13.58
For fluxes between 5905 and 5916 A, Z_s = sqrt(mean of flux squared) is 13.7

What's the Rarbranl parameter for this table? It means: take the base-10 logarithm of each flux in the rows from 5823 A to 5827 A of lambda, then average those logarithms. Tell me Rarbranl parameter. 1.14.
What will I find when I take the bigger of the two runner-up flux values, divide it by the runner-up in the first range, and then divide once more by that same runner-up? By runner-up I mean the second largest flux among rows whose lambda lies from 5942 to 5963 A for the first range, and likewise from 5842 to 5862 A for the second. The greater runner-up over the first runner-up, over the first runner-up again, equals 0.076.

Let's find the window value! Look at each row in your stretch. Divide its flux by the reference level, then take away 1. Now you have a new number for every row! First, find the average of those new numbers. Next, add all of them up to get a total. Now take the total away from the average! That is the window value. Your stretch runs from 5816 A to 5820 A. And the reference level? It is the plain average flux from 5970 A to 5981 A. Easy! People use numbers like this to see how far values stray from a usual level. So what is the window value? -0.10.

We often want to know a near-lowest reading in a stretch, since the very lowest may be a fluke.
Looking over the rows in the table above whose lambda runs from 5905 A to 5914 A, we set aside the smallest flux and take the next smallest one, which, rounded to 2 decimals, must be 13.28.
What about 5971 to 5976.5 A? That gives 13.33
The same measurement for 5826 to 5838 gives 13.12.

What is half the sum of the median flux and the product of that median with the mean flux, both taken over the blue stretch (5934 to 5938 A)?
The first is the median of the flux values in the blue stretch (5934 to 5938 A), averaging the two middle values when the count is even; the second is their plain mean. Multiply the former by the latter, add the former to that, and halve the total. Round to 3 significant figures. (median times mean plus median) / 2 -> 112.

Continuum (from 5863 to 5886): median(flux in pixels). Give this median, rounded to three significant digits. 13.8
